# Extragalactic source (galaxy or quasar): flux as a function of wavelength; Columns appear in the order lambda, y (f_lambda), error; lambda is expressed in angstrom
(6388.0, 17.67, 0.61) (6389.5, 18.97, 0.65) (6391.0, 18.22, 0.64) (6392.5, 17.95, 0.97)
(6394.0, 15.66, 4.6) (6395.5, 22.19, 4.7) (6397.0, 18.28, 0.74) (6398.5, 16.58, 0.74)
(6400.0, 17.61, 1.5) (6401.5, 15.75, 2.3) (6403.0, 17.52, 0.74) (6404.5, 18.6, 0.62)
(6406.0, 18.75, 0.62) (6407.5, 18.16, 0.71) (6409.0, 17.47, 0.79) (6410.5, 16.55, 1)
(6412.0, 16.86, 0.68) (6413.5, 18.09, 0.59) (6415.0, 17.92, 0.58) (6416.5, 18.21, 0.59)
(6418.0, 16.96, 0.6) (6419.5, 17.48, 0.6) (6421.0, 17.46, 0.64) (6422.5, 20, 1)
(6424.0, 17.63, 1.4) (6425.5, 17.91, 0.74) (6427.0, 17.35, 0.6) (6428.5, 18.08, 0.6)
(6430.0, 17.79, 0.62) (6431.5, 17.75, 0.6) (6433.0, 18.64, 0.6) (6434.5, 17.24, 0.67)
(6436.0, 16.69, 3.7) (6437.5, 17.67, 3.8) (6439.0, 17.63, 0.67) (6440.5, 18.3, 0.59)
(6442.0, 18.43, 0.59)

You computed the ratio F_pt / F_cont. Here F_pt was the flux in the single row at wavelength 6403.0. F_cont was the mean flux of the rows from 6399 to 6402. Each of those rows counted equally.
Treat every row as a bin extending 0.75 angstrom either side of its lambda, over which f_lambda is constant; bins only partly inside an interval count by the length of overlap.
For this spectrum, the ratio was 1.05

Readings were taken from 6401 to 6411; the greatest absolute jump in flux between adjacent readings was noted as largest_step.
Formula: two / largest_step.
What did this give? 1.13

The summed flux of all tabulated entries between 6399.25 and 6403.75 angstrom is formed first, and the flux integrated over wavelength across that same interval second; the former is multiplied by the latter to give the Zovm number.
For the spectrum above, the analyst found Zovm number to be 3883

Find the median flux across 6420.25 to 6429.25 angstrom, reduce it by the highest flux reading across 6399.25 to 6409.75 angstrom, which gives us -1.0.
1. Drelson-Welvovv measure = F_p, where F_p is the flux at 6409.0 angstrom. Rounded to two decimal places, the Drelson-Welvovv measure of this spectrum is 17.47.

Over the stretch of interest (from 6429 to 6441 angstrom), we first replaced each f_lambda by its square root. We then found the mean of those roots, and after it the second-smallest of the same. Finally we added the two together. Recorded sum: 8.36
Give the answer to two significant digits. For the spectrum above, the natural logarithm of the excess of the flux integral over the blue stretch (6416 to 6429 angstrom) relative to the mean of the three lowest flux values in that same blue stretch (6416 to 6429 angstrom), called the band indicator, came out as 5.4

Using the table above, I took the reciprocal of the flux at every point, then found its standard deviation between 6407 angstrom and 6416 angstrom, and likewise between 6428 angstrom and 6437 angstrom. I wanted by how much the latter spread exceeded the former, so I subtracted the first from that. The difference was -0.0001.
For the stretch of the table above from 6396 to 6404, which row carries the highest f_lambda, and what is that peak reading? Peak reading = 18.28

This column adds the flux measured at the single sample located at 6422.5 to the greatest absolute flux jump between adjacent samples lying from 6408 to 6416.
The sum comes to 21.2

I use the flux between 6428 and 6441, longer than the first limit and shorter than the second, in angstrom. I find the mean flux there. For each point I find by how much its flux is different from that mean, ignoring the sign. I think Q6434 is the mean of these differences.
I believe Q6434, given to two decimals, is 0.40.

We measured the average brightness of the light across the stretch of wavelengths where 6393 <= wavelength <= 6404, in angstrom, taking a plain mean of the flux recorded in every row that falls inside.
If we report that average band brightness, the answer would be 17.7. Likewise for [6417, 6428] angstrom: 17.8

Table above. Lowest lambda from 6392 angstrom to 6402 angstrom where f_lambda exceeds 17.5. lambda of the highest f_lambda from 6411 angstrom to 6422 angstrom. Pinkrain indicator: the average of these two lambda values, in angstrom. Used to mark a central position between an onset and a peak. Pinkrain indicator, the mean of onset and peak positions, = 6404.5 angstrom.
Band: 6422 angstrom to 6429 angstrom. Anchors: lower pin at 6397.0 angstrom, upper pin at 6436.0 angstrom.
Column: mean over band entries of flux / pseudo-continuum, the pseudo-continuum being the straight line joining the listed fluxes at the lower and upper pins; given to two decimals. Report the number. 1.06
